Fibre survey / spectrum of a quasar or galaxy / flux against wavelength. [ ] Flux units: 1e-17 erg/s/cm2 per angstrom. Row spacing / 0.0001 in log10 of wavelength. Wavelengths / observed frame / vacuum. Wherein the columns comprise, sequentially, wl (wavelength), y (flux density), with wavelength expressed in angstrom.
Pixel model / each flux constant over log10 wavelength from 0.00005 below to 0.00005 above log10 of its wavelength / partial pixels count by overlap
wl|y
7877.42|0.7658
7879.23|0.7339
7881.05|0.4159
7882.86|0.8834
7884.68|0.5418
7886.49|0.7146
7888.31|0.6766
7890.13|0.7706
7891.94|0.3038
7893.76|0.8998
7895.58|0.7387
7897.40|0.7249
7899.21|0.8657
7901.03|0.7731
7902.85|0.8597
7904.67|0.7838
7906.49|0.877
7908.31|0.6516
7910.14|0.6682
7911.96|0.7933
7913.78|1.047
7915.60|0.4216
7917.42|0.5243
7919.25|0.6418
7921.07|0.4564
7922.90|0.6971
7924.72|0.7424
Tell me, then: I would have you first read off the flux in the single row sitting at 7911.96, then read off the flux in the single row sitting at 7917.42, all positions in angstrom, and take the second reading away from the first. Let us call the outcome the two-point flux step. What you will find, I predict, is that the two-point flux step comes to 0.3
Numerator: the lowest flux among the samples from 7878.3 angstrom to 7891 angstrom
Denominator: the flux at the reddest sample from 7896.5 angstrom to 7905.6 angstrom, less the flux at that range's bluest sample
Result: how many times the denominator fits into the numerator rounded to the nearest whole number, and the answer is 7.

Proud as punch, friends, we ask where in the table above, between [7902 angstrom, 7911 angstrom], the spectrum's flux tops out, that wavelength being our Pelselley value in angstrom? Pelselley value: 7906.49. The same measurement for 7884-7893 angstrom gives 7890.13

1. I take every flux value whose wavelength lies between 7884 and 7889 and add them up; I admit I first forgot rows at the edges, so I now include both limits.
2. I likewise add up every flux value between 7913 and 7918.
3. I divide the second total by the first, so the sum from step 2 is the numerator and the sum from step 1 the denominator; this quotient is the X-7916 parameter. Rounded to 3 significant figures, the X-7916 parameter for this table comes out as 1.03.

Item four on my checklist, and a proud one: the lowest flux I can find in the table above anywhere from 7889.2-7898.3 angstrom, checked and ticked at 0.3038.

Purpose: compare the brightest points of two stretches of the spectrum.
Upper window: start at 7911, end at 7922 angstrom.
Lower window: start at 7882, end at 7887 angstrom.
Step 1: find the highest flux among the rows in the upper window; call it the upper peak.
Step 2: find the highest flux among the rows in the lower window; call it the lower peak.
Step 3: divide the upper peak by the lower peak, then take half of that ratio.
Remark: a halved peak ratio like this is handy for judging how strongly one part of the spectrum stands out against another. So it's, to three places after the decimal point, 0.593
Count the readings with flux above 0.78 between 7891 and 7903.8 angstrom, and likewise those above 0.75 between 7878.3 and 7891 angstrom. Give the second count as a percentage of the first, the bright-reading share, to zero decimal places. 67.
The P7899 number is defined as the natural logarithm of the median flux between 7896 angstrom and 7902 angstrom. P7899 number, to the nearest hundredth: -0.26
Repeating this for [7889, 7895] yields -0.26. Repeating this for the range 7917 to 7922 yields -0.65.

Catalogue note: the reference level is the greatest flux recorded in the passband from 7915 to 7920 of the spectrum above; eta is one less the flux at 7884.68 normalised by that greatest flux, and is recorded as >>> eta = 0.16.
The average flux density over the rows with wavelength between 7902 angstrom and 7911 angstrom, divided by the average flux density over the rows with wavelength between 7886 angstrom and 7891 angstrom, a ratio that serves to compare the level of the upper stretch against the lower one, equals 1.07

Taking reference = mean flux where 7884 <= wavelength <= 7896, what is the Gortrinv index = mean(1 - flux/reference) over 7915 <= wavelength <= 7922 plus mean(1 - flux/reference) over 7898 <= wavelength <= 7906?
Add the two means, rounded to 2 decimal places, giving -0.01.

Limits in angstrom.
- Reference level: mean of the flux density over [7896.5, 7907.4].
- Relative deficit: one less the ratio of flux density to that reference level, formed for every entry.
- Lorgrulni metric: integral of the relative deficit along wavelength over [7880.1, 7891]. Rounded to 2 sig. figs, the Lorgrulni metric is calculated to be 2.0 angstrom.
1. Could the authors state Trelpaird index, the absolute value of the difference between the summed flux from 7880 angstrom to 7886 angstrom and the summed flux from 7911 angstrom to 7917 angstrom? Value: 0.42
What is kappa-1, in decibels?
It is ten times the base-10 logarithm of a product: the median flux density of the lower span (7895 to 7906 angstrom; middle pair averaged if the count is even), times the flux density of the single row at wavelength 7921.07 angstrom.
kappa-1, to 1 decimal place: -4.5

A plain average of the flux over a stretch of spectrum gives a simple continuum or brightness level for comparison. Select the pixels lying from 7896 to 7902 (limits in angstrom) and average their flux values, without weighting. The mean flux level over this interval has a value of 0.79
